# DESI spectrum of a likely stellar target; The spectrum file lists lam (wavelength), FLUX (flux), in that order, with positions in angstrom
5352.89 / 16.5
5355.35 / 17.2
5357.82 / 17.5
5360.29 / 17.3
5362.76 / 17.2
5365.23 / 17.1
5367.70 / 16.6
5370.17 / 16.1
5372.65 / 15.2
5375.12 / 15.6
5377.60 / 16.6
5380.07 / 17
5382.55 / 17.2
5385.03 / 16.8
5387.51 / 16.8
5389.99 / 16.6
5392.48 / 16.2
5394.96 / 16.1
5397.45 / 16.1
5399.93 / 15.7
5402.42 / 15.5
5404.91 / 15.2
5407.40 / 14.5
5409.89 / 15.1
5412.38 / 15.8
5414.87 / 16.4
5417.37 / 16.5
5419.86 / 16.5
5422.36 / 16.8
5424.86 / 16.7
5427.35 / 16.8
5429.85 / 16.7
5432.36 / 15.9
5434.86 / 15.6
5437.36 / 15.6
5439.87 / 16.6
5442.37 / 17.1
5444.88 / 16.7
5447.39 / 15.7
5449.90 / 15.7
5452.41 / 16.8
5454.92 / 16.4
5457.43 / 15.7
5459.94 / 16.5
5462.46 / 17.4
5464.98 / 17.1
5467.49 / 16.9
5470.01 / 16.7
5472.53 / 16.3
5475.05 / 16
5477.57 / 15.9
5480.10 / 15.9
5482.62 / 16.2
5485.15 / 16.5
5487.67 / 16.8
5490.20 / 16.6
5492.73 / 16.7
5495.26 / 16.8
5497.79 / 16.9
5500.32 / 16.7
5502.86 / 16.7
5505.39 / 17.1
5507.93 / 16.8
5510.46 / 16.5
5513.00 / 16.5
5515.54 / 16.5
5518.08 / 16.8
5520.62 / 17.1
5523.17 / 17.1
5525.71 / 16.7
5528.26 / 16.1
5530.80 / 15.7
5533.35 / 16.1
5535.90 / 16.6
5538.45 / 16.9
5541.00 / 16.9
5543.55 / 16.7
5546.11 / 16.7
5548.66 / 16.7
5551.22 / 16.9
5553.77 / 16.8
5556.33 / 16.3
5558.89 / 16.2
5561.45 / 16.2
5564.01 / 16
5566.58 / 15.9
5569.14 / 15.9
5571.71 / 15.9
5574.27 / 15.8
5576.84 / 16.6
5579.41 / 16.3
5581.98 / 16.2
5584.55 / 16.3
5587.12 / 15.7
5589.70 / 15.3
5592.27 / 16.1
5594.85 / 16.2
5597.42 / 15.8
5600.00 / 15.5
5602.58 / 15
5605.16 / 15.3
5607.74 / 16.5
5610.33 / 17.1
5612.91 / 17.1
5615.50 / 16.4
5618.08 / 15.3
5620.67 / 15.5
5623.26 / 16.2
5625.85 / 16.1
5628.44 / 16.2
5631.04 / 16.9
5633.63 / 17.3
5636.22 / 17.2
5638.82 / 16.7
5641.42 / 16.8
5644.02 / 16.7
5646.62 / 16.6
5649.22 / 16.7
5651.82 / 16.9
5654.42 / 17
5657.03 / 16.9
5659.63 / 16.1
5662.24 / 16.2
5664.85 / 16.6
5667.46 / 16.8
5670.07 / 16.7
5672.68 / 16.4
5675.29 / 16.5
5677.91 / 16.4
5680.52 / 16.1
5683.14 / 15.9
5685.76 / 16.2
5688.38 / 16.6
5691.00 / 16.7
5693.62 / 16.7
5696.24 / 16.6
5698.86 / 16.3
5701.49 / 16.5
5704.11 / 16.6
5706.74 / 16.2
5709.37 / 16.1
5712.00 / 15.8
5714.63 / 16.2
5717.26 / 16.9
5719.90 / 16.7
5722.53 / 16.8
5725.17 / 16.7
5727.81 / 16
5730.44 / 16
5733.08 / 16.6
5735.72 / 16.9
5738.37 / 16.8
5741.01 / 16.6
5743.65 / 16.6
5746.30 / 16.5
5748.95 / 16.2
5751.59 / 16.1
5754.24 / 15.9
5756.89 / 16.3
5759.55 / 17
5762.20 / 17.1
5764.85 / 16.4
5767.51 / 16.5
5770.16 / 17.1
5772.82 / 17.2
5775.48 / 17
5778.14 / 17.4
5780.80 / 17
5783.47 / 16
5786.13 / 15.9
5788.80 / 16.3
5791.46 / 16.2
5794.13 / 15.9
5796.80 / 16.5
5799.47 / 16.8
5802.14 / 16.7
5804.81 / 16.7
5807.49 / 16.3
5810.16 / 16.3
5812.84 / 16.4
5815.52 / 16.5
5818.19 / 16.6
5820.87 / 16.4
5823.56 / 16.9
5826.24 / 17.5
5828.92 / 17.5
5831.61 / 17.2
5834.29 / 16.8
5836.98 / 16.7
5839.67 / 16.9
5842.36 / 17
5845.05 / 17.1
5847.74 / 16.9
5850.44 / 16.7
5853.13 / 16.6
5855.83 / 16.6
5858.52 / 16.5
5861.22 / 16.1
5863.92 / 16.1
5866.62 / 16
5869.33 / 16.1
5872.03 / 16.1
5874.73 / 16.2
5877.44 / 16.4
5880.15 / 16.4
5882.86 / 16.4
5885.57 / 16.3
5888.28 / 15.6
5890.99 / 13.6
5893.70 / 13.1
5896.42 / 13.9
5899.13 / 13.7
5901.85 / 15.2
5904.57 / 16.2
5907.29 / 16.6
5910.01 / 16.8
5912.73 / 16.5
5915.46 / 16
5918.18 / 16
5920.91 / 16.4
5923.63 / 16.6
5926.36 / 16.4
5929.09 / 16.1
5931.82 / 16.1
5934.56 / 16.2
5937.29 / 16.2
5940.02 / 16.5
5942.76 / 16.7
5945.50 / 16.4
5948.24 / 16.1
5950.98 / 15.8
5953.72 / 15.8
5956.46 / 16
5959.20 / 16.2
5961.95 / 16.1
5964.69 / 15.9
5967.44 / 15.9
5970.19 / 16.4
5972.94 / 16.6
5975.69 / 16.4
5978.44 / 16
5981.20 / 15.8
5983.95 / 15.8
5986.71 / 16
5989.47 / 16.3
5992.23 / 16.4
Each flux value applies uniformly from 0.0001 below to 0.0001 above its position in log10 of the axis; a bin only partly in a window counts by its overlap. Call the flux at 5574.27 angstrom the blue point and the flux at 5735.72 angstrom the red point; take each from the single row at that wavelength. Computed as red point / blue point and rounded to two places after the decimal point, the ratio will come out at 1.07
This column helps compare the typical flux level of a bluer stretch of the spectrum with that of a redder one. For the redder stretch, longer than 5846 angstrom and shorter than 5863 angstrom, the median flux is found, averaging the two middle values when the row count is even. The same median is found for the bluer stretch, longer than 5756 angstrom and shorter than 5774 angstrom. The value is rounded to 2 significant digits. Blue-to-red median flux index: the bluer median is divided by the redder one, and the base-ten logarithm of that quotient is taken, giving 0.010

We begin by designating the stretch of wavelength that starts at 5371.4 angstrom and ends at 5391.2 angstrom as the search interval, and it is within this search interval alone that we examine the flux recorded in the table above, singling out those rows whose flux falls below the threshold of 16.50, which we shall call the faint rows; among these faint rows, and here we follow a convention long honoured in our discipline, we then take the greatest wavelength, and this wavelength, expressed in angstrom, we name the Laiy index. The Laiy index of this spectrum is 5375.12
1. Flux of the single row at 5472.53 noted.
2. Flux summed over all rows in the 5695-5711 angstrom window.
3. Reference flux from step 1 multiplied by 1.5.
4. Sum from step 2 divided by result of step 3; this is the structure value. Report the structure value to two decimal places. 4.02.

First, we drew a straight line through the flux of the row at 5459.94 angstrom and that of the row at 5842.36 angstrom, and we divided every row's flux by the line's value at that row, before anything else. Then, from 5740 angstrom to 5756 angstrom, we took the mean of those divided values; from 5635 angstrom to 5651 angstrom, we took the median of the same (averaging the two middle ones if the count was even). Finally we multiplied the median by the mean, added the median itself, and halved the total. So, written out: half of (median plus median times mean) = 0.981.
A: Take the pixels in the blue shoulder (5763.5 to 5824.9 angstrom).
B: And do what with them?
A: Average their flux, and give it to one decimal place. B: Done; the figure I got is 16.6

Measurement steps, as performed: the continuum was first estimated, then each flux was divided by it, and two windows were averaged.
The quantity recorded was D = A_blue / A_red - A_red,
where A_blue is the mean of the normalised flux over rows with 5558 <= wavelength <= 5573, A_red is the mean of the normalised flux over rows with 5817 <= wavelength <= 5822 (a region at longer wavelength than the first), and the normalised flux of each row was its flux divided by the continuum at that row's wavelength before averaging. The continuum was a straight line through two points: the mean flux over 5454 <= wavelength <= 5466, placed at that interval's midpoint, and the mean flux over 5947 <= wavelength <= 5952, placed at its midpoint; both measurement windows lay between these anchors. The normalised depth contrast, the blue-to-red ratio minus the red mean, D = -0.073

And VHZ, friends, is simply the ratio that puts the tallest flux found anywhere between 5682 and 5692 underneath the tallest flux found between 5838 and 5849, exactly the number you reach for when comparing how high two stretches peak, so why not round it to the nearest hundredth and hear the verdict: 1.02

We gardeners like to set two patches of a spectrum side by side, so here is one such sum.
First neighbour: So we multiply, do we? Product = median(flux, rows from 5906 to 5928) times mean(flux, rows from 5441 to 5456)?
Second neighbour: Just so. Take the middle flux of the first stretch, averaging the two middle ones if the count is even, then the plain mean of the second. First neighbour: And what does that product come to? 270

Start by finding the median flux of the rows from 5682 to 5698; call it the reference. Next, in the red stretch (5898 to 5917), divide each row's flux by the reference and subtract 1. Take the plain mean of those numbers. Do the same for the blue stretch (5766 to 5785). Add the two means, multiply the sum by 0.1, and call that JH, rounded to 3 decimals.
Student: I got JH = -0.003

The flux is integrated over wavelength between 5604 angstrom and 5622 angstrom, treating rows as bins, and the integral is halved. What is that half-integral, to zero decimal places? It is 146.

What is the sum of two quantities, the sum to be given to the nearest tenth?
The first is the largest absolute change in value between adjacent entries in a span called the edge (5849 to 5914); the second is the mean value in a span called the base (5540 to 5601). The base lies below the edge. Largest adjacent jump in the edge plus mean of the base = 18.2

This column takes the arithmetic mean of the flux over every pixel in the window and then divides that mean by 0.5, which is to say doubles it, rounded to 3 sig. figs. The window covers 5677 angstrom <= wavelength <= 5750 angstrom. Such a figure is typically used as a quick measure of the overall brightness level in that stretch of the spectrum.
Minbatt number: 32.9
